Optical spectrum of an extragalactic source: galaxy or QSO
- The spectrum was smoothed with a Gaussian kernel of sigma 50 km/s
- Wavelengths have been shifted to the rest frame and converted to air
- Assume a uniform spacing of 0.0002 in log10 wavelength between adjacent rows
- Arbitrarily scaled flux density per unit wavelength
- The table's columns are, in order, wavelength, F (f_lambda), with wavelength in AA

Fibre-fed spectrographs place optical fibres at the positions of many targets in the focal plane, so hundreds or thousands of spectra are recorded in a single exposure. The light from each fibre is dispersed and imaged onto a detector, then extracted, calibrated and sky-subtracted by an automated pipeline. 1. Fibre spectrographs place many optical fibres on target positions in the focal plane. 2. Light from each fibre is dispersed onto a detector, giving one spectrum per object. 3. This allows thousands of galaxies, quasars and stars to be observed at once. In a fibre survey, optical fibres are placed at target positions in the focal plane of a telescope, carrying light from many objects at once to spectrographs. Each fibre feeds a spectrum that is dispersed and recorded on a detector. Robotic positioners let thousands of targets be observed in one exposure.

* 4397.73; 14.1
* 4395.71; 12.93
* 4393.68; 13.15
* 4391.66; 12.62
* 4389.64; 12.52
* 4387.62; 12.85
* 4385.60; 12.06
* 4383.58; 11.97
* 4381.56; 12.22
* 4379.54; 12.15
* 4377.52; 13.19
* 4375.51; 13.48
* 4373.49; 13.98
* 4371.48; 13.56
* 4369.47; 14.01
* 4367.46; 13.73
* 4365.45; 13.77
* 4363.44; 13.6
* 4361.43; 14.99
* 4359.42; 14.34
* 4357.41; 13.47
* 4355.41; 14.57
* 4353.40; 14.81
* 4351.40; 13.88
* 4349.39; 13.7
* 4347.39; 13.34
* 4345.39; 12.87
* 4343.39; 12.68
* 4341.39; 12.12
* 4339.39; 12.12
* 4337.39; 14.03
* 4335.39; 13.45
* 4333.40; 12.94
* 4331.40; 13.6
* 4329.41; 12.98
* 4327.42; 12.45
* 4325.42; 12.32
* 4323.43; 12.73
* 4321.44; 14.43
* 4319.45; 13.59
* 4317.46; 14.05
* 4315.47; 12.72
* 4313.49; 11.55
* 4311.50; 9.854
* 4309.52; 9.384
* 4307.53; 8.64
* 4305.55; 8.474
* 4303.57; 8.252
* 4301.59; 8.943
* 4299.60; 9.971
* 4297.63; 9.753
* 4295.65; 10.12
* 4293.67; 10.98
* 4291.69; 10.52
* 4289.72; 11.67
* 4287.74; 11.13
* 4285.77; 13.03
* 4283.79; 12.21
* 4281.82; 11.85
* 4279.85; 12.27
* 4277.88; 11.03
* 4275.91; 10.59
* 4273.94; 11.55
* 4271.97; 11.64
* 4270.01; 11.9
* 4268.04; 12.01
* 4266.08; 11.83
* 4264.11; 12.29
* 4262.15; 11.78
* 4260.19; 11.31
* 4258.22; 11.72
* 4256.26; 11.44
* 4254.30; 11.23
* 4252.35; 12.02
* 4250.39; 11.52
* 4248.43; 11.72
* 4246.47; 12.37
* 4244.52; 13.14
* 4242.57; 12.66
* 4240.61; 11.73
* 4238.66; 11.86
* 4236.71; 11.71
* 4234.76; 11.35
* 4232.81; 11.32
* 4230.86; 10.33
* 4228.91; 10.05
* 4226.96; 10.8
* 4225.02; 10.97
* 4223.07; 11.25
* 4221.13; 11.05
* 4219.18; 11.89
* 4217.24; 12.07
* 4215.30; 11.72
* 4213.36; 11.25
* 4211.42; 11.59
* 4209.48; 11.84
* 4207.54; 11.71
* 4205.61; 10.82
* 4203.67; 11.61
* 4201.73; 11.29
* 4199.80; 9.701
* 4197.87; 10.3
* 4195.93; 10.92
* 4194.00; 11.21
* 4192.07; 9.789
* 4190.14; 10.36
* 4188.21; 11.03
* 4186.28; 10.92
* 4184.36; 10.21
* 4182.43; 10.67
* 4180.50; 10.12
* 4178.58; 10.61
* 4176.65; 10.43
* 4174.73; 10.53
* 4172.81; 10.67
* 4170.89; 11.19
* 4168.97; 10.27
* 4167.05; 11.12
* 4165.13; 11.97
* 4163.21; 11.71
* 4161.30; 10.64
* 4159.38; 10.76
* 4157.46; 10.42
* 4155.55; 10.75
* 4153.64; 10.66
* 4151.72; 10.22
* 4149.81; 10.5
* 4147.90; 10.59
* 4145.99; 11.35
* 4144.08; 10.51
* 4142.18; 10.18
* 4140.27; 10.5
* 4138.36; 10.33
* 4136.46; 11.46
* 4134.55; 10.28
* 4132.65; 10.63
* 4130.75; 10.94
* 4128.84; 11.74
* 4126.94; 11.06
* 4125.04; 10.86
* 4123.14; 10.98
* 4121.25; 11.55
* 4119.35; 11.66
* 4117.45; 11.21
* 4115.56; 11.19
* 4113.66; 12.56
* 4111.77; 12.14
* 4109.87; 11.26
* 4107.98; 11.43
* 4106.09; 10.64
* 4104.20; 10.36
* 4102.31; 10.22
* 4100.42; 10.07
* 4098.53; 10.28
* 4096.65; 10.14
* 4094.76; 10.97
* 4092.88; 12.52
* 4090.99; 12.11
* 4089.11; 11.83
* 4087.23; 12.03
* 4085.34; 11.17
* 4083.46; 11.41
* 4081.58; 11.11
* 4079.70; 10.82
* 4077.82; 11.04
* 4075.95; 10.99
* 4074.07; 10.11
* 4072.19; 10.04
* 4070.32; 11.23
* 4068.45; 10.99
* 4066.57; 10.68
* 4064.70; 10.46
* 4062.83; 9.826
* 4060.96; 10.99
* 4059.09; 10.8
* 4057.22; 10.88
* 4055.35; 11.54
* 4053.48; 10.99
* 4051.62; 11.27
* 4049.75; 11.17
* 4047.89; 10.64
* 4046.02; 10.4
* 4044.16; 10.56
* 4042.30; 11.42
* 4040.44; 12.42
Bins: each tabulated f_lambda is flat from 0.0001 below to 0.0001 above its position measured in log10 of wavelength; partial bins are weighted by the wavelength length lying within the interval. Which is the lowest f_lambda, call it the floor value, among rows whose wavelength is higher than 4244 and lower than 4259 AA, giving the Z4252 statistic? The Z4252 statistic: 11.23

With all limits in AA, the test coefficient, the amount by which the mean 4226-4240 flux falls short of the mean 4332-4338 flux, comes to 2.4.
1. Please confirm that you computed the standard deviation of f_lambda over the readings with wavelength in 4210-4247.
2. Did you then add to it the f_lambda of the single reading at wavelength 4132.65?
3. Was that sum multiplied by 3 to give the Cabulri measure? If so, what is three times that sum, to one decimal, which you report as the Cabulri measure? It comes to 34.1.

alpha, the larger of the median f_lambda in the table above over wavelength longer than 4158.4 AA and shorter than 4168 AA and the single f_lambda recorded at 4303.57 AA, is 11.1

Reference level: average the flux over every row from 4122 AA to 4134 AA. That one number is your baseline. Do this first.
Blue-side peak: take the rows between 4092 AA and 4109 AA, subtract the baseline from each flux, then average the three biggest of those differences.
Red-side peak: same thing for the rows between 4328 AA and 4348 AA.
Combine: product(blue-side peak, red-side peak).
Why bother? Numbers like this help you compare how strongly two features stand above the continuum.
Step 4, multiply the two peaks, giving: 1.6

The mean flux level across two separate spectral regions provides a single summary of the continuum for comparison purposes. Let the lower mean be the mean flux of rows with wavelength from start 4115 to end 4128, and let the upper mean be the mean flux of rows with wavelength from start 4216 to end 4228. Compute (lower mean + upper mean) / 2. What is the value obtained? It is 11.3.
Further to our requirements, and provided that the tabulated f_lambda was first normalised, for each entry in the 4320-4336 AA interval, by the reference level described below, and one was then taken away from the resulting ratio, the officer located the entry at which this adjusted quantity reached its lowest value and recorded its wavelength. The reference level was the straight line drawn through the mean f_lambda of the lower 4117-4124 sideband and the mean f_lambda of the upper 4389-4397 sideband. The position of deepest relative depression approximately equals 4325.42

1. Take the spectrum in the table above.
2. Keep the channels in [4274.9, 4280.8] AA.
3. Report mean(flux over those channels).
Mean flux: 11.3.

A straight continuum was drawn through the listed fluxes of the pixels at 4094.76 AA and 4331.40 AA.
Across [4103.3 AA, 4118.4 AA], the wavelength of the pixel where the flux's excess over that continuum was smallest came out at 4104.20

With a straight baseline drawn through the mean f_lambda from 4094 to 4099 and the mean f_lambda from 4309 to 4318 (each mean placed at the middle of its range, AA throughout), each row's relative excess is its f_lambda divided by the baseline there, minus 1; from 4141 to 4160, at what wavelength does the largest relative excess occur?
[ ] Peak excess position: 4145.99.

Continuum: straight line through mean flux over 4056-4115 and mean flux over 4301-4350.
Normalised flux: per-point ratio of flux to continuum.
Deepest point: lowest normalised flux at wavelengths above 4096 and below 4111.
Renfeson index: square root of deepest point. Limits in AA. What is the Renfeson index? 0.95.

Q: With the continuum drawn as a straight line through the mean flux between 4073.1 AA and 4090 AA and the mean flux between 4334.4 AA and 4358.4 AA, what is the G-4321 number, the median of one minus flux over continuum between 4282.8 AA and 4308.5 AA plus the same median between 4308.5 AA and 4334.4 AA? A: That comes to 0.254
